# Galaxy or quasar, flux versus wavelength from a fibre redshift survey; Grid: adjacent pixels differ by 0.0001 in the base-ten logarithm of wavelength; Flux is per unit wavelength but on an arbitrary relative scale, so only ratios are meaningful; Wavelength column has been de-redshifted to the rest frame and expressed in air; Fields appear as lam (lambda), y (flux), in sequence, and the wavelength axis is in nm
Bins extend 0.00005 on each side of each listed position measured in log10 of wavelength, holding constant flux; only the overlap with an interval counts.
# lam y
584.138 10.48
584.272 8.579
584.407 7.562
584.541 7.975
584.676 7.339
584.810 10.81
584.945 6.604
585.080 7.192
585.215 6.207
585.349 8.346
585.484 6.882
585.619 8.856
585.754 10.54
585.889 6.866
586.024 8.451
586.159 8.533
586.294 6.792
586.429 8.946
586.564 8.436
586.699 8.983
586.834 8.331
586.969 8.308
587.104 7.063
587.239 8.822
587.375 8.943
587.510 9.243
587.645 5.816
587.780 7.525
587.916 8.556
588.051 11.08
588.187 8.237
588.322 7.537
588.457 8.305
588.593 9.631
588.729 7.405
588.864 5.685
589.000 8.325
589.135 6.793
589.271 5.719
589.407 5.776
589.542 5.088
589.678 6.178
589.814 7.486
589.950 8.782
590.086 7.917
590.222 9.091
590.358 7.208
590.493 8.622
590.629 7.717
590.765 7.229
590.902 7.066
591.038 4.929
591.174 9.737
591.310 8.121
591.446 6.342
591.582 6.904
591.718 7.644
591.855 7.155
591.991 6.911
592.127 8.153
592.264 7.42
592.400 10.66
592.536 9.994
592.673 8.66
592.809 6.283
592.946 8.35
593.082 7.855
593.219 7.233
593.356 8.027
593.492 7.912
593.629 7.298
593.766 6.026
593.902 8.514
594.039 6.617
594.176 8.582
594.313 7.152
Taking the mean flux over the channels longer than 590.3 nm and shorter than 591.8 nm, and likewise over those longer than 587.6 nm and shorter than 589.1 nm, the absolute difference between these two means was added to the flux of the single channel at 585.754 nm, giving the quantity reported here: 11.1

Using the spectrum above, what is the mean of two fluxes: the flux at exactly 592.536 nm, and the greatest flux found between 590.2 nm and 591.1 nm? 9.5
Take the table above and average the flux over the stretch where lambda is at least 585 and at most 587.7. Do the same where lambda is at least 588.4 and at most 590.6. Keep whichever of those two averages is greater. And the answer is 8.08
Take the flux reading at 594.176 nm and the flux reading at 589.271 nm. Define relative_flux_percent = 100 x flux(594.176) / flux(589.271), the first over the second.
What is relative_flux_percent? 150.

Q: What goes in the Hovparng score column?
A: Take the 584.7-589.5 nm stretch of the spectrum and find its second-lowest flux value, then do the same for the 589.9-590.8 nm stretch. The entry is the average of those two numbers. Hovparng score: 6.47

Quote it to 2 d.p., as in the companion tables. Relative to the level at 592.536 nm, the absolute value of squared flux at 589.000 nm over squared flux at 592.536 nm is 0.69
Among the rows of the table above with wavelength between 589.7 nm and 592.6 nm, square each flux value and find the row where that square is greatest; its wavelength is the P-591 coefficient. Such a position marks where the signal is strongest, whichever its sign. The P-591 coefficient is 592.400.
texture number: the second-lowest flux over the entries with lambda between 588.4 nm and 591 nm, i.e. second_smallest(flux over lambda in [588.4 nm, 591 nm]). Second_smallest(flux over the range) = 5.685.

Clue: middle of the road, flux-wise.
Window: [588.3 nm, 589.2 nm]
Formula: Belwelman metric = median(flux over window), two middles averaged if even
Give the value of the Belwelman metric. 7.5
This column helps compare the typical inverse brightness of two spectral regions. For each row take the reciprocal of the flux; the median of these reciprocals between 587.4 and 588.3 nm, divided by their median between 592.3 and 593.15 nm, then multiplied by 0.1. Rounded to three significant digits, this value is 0.101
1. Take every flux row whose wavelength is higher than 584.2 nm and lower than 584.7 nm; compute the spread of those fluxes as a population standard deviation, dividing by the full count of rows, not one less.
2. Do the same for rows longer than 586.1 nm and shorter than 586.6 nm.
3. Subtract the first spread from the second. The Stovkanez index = 0.35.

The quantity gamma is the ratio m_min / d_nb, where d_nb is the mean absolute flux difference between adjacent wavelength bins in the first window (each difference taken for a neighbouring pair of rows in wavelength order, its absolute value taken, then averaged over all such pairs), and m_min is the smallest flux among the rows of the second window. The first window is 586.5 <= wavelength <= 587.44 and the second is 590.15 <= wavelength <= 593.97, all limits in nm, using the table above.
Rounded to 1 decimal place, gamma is 6.8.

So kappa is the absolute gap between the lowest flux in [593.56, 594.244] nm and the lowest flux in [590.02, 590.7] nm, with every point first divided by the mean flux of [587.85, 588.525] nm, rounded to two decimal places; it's 0.14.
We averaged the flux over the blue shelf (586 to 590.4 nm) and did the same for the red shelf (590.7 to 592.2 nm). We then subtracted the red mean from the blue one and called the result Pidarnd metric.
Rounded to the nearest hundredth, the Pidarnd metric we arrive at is 0.56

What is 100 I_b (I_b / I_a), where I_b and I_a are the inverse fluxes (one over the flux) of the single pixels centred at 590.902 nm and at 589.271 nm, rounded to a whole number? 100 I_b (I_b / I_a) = 11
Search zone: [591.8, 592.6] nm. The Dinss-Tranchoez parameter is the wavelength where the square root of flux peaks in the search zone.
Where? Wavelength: 592.400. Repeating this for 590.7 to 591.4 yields 591.174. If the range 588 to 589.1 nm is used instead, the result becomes 588.051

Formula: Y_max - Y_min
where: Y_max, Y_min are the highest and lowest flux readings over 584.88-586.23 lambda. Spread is 4.3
